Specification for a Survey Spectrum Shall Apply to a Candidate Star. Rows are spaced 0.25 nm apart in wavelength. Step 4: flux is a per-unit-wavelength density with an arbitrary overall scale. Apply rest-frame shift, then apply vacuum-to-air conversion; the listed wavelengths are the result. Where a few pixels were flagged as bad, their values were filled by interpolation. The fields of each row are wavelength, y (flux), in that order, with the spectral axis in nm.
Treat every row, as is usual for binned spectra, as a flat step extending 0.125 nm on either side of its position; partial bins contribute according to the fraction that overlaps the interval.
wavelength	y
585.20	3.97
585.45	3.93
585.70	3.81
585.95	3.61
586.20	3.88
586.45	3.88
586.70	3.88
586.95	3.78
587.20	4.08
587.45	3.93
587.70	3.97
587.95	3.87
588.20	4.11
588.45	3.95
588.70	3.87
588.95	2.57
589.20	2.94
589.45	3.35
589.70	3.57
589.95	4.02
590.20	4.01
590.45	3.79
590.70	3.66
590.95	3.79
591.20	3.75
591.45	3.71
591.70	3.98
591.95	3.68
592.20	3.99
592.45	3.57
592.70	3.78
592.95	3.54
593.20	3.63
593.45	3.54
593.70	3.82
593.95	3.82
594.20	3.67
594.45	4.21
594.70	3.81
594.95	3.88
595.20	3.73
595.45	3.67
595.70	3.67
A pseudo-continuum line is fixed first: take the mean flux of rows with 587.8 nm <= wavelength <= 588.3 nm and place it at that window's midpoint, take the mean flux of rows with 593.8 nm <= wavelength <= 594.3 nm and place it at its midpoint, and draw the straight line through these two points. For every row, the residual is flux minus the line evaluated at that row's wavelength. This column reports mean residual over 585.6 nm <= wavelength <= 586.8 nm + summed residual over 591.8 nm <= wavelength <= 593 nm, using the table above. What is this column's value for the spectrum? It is -0.75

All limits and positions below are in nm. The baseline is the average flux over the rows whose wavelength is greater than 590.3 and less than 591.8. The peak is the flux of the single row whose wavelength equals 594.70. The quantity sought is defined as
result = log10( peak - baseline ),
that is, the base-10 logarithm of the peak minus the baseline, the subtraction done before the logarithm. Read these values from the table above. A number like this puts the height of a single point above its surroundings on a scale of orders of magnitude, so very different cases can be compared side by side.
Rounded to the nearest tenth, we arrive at -1.5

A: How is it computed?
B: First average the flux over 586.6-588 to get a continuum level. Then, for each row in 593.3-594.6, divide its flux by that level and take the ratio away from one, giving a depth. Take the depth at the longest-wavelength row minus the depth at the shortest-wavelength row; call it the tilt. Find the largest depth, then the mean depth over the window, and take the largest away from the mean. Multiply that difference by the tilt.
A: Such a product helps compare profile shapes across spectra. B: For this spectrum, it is 0.012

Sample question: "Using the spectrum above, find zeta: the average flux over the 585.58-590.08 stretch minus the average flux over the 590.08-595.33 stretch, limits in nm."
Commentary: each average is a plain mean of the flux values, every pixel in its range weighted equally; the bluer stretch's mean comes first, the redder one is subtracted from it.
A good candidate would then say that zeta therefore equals -0.1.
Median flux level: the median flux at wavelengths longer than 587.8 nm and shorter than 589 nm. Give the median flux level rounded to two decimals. 3.87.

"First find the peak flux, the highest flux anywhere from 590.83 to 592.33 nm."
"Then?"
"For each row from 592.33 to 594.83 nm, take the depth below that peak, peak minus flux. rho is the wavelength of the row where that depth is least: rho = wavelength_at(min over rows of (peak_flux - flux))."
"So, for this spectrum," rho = 594.45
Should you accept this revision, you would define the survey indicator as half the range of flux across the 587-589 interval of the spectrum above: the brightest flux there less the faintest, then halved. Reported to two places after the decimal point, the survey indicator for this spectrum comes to 0.77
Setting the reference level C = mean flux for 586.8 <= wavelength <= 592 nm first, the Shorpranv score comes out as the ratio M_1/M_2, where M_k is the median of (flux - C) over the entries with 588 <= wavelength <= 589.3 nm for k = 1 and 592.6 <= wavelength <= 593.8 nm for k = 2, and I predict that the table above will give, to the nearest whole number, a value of -1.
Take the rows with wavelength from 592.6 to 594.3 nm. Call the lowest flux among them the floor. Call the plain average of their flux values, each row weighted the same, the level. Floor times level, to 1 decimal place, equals 13.0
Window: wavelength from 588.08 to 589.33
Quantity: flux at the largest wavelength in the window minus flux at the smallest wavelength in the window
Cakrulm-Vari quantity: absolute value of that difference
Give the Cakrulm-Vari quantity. 1.17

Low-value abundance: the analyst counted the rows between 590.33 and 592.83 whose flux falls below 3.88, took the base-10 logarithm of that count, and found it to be 0.90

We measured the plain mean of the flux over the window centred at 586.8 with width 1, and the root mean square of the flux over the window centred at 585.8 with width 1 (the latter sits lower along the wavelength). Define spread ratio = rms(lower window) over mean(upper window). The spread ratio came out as 0.98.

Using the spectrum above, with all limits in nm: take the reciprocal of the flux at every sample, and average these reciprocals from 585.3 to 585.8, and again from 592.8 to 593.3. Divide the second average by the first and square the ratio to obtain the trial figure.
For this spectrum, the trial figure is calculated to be 1.17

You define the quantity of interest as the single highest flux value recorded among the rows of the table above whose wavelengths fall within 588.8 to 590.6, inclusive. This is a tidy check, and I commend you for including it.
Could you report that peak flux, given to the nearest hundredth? 4.02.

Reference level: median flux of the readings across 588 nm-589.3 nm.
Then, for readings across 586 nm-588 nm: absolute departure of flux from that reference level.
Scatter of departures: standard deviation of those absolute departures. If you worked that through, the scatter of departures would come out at 0.07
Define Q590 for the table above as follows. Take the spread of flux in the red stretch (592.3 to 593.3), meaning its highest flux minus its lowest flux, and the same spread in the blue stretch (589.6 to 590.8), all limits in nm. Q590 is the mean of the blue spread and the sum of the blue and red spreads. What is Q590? 0.57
